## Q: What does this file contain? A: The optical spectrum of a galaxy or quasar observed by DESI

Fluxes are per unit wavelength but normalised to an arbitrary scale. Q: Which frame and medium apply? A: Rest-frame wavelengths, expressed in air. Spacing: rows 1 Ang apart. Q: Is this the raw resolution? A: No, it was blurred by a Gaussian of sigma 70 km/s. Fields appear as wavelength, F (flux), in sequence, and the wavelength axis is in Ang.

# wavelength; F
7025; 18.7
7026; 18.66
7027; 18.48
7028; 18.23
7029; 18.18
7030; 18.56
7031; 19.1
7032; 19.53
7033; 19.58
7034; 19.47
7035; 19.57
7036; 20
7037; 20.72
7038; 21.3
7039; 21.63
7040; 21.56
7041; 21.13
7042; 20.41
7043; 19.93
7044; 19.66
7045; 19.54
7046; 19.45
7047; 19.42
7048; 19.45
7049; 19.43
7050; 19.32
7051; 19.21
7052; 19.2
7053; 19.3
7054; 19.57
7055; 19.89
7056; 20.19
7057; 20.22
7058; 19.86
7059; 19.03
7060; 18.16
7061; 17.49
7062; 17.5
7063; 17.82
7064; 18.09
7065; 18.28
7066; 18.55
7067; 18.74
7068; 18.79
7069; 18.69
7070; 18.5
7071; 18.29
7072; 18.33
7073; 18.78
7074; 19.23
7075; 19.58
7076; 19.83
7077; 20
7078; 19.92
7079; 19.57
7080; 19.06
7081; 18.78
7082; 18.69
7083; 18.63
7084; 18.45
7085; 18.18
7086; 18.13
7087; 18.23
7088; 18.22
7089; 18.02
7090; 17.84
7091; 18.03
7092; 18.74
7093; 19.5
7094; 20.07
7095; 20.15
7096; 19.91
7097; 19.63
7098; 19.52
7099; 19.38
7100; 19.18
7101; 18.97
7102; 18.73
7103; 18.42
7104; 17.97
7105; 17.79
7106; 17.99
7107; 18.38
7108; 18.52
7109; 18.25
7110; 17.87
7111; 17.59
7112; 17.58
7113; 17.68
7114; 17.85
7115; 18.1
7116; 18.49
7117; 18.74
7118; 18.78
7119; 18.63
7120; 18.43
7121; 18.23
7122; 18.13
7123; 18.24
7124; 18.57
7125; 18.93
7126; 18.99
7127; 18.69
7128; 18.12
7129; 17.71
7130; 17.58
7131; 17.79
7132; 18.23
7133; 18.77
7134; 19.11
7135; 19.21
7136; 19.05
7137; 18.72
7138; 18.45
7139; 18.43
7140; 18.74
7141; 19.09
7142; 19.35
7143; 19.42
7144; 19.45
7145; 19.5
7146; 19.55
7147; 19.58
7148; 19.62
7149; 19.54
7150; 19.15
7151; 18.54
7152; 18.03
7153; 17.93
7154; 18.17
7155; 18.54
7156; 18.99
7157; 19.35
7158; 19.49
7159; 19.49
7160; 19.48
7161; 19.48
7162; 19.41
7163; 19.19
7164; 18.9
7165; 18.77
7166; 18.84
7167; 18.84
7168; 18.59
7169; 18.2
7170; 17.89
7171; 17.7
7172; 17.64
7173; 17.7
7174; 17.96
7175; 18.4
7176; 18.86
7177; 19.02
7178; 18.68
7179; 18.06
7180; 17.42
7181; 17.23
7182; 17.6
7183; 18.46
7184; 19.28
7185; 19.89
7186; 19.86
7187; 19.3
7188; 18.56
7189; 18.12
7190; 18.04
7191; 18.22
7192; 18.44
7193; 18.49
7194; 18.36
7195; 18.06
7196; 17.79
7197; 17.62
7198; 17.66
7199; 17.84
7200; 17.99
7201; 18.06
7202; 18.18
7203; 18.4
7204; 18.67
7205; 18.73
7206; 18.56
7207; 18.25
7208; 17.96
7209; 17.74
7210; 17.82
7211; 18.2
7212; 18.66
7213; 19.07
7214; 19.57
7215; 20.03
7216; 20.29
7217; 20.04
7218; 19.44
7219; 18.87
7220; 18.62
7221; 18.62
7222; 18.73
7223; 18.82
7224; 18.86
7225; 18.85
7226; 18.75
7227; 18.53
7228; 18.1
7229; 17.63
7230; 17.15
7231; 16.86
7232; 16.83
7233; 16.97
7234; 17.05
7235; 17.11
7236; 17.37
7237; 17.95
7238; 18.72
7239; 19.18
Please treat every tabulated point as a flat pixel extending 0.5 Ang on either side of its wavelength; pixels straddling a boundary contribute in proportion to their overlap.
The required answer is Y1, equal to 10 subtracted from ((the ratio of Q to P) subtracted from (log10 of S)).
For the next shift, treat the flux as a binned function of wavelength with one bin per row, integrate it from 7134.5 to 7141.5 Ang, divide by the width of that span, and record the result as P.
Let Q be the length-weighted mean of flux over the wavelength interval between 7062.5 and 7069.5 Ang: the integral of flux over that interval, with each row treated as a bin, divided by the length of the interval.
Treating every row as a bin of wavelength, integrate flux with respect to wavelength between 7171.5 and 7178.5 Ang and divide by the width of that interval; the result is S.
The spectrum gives -9.72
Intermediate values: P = 18.8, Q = 18.4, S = 18.3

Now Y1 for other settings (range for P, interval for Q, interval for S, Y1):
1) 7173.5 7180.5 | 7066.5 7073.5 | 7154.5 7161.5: -9.73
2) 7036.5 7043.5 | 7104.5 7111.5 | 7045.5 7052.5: -9.57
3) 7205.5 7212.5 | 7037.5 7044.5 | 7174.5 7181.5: -9.88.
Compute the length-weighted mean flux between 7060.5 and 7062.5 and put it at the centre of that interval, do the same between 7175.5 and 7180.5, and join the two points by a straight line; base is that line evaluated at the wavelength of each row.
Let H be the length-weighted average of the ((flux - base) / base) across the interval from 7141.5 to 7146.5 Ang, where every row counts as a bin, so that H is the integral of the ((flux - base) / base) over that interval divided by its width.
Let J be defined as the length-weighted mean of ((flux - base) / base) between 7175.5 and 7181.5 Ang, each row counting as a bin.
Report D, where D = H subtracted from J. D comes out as -0.083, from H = 0.07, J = -0.01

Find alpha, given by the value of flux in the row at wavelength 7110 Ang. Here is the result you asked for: 17.87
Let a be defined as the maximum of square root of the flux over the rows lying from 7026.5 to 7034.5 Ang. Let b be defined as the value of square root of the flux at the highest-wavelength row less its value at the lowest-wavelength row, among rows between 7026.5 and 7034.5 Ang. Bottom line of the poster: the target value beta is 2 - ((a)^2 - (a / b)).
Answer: 21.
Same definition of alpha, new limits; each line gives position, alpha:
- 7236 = 17.37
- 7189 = 18.12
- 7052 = 19.2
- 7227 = 18.53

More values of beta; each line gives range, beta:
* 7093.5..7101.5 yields -54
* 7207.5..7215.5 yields 1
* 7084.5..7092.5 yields 50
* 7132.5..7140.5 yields -1283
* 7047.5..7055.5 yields 72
